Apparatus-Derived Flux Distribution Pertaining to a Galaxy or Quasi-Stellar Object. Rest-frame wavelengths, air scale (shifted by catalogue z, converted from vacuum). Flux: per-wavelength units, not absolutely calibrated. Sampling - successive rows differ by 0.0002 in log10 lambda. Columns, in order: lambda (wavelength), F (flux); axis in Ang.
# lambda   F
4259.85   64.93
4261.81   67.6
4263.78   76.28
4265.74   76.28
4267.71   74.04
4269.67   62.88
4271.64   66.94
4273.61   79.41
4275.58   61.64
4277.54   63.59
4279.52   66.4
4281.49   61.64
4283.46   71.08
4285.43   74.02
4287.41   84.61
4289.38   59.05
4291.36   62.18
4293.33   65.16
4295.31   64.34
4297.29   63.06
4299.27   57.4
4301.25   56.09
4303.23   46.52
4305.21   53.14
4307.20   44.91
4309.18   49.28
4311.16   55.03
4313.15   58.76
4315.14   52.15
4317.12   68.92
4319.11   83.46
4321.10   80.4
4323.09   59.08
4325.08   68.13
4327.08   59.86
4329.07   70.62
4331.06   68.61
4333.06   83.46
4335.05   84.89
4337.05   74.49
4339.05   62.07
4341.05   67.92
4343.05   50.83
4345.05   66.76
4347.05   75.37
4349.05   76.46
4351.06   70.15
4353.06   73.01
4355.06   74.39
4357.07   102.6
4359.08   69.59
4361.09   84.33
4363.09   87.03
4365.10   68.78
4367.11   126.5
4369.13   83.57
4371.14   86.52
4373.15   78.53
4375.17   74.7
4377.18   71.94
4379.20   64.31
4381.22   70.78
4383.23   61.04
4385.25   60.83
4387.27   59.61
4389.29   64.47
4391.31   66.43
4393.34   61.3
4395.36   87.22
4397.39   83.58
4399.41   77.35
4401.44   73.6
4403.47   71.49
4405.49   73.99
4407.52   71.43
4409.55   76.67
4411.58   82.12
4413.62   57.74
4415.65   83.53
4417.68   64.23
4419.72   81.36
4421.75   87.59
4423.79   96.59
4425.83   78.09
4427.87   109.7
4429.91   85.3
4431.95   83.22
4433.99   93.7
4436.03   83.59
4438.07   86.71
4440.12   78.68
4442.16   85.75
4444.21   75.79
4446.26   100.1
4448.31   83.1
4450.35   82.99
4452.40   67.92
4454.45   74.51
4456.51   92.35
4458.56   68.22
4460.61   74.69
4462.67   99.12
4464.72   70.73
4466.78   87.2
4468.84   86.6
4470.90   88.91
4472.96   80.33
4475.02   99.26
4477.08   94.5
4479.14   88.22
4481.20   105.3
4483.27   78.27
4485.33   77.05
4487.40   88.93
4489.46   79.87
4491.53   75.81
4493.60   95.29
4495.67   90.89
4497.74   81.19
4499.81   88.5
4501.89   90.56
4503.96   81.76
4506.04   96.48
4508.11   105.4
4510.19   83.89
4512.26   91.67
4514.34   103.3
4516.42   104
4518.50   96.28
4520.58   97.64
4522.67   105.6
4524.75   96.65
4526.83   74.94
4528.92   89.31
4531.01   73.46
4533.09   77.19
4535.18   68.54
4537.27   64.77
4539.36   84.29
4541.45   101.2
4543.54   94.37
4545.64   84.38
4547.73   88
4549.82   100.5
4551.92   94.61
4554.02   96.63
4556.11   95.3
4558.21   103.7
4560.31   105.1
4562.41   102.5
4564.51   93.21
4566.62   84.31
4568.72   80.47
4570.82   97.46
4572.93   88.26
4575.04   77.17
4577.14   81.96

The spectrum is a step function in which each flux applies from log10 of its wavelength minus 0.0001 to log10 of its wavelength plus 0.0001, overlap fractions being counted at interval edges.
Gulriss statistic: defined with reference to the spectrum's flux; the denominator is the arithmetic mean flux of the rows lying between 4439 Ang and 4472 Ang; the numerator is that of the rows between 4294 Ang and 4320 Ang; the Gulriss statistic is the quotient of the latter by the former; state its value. 0.70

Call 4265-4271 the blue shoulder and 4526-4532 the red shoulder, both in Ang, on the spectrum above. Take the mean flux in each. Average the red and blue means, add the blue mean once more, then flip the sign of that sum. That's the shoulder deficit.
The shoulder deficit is -146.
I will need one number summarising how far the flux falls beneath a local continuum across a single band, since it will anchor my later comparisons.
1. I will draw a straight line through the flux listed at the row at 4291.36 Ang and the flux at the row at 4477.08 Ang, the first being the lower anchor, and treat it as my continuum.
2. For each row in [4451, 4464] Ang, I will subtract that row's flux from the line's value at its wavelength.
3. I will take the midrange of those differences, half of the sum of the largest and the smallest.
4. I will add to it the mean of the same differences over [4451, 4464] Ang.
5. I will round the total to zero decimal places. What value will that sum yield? 20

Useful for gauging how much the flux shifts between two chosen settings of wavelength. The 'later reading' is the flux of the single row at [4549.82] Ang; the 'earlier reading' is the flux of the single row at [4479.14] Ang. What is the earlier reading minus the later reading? -12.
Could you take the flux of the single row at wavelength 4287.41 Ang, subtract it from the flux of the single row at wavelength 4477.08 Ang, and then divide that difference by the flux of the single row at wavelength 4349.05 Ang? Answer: 0.13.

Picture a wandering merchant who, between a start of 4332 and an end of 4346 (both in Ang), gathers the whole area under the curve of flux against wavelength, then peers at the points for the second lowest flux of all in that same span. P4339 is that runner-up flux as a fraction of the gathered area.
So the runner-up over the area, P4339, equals 0.063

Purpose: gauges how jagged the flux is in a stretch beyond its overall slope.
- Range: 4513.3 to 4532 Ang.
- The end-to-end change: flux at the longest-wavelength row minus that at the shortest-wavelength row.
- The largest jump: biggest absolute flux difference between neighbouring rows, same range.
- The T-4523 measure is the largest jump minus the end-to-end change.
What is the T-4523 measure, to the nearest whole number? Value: 52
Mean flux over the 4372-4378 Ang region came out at 75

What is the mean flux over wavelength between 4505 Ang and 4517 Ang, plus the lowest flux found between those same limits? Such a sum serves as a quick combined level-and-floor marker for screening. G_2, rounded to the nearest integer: 181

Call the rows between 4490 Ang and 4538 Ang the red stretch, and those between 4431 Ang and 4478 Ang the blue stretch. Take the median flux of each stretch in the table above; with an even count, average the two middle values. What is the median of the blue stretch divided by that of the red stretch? 0.92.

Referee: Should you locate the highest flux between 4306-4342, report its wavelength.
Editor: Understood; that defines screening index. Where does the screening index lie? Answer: 4335.05 Ang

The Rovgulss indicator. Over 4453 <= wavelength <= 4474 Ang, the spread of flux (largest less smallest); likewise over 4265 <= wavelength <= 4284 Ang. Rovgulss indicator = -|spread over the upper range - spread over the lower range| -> -13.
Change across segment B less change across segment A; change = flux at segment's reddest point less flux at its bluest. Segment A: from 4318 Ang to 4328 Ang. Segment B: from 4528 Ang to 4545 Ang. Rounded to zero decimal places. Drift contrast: 29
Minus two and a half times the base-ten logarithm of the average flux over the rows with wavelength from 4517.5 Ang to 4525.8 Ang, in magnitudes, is -4.99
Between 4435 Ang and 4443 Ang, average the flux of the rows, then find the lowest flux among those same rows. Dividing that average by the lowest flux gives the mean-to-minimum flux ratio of 1.06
